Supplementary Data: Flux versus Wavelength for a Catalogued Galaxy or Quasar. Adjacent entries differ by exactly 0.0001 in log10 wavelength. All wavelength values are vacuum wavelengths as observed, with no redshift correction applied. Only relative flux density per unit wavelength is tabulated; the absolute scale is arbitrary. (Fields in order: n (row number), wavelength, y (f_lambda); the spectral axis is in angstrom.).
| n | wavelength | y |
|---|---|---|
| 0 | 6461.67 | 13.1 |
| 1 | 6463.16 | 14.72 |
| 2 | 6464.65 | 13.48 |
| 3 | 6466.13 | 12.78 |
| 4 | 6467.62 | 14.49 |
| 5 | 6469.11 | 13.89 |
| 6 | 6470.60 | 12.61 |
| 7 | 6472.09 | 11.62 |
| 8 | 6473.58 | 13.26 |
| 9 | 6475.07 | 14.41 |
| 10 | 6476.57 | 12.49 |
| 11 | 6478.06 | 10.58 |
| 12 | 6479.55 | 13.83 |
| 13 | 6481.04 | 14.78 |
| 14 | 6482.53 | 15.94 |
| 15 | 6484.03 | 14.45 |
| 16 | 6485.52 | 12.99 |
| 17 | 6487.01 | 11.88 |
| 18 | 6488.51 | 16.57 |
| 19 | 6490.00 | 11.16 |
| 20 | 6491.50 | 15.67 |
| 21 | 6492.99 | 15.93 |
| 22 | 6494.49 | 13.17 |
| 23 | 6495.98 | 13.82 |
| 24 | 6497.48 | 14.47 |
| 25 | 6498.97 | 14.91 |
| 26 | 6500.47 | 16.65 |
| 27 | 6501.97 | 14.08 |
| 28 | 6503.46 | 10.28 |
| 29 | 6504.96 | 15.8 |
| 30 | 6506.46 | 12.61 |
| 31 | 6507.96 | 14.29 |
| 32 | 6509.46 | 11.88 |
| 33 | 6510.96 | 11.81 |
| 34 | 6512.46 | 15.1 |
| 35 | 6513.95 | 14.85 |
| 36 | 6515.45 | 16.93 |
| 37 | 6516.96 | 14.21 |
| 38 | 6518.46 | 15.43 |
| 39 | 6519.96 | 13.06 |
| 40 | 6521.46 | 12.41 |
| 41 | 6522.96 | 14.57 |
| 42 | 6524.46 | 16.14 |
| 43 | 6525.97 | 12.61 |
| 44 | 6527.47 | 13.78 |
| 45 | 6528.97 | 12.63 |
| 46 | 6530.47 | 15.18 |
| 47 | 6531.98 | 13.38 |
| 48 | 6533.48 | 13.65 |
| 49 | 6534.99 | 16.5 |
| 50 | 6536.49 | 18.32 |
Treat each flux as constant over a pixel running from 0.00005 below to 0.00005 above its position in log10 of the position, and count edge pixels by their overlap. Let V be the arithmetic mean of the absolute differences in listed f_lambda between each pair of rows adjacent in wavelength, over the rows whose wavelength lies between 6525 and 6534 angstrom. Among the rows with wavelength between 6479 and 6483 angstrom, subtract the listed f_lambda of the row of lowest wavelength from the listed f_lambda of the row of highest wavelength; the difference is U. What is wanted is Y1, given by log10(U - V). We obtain -0.1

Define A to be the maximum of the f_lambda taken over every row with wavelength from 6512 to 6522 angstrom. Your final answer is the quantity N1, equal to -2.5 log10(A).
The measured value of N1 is -3.07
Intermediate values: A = 16.93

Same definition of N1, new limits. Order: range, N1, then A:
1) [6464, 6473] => -2.90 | 14.49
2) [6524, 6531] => -3.02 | 16.14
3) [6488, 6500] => -3.05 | 16.57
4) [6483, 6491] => -3.05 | 16.57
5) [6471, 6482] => -2.92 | 14.78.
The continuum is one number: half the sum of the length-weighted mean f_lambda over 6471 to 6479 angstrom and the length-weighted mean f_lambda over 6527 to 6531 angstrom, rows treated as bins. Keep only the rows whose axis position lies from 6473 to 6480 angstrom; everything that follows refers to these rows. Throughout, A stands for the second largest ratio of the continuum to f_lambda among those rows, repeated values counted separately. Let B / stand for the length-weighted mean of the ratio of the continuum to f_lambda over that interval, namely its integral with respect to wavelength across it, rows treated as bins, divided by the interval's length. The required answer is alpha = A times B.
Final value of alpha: 1.09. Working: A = 1.05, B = 1.03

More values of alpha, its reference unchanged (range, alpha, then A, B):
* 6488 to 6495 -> 0.93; 1.00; 0.93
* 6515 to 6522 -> 0.93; 1.01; 0.93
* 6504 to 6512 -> 1.11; 1.11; 1.01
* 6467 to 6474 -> 1.05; 1.04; 1.01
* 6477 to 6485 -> 0.92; 0.95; 0.97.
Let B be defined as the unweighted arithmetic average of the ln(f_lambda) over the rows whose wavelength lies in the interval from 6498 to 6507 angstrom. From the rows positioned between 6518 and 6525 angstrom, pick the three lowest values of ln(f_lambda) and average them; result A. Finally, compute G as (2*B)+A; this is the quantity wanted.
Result 7.9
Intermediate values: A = 2.59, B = 2.63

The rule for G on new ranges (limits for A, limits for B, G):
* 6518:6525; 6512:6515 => 8.0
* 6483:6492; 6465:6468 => 7.7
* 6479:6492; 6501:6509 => 7.7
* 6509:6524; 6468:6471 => 7.7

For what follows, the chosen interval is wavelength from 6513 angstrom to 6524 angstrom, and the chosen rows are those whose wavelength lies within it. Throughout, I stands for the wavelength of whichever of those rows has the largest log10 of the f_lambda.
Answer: 6515.45 angstrom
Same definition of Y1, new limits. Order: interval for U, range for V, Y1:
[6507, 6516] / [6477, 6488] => 0.0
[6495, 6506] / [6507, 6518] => -0.8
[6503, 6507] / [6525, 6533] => -0.2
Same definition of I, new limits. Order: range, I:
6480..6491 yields 6488.51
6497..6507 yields 6500.47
